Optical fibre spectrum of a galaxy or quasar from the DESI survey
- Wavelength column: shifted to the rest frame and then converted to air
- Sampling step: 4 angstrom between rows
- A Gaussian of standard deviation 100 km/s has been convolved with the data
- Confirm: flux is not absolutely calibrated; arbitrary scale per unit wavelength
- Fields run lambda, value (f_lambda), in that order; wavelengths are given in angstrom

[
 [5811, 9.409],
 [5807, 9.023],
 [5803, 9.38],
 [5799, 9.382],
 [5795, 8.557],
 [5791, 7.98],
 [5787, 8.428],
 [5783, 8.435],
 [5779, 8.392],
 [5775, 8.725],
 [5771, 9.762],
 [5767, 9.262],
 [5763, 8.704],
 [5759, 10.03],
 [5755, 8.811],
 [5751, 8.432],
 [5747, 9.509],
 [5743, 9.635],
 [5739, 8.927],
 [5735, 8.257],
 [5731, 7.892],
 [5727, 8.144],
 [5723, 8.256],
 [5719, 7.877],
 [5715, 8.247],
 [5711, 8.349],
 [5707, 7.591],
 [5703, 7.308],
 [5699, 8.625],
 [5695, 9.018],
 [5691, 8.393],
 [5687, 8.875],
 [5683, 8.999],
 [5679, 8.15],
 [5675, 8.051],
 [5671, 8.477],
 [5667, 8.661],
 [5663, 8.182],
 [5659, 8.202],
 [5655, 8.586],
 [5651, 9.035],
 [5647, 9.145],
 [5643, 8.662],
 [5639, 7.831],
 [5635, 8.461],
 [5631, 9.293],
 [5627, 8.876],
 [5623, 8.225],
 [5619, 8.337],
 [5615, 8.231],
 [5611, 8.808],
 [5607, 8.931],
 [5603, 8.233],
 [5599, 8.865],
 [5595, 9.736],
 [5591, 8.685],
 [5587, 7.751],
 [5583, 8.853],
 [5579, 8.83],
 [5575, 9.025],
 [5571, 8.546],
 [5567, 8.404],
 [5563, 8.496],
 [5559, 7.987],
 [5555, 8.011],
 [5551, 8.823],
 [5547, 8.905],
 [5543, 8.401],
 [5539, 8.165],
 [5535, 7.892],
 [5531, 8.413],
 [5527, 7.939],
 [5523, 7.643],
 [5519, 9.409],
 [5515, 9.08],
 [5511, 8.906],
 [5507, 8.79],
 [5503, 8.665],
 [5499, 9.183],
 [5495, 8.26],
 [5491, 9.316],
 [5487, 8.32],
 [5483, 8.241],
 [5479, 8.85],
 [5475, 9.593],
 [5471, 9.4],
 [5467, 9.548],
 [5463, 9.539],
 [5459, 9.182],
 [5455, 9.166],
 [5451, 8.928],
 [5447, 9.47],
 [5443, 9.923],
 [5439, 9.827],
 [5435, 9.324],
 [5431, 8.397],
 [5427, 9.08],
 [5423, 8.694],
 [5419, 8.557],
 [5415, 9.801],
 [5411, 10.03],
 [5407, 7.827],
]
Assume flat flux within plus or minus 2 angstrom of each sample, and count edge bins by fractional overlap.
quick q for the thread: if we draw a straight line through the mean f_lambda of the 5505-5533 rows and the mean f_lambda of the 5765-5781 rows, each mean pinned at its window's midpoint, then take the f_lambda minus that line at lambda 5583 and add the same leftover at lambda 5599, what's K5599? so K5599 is 0.28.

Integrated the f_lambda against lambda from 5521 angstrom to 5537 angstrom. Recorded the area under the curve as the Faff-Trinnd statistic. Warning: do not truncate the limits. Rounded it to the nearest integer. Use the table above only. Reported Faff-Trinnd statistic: 128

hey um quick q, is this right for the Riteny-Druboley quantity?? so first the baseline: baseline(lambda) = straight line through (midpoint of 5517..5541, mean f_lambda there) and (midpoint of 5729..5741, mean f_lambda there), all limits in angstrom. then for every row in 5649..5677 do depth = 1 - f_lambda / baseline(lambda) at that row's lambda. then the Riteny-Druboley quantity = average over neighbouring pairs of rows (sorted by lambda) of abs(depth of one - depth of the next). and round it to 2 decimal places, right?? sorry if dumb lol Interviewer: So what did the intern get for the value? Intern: 0.04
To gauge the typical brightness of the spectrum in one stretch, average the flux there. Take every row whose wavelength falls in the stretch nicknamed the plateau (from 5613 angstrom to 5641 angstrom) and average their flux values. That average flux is 8.46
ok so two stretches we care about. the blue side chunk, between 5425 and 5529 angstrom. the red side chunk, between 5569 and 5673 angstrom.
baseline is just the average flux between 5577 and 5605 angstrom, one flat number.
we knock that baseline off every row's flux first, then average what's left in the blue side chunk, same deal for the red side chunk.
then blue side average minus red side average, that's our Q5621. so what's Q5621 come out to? 0.37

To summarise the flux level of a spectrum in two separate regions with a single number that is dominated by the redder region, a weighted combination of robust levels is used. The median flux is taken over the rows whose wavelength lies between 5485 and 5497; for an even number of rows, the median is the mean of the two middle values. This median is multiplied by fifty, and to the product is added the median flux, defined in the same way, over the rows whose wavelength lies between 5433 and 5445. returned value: 426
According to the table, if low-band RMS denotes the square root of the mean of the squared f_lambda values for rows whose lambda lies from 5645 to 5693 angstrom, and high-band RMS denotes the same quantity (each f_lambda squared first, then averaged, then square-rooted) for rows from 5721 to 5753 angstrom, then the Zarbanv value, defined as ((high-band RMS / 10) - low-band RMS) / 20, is -0.385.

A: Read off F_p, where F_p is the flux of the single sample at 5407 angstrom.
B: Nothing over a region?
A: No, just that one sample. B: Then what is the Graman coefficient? 7.827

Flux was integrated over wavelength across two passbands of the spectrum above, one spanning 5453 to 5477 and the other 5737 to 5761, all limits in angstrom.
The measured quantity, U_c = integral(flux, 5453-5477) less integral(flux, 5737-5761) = 4.3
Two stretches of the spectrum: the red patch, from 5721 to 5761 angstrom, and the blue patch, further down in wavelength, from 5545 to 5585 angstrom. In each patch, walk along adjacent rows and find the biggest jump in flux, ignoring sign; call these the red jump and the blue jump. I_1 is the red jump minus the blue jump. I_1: 0.407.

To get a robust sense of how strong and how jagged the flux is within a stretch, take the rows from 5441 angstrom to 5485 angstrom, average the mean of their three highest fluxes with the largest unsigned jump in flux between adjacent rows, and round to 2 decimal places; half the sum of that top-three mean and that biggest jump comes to 5.22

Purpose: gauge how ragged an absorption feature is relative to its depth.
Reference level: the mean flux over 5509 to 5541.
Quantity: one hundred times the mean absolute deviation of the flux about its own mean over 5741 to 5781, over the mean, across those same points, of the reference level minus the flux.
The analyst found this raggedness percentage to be -74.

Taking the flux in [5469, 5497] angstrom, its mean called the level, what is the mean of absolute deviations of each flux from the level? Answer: 0.50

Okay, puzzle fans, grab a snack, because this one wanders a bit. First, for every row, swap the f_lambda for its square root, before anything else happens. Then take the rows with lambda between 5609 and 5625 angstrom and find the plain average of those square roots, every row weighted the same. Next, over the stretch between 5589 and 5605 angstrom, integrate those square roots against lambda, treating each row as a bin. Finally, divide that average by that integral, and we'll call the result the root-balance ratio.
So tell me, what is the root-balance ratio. 0.0608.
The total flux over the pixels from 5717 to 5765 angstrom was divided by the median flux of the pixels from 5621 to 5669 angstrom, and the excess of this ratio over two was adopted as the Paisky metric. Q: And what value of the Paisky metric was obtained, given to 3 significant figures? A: 10.1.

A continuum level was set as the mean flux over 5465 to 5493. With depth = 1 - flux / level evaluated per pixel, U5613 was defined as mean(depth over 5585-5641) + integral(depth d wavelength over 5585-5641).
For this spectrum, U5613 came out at 2.8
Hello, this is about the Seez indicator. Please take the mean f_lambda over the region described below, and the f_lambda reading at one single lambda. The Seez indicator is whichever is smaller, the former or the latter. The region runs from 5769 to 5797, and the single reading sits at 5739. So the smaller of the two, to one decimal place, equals 8.6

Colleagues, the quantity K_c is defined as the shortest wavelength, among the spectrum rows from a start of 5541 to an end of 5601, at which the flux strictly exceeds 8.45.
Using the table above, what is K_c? 5547 angstrom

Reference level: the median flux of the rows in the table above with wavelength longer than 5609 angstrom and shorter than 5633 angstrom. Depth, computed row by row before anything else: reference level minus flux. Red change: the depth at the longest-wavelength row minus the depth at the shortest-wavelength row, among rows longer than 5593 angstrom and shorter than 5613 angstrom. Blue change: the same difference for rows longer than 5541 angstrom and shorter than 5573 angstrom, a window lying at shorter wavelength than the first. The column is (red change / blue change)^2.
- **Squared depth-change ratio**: 41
